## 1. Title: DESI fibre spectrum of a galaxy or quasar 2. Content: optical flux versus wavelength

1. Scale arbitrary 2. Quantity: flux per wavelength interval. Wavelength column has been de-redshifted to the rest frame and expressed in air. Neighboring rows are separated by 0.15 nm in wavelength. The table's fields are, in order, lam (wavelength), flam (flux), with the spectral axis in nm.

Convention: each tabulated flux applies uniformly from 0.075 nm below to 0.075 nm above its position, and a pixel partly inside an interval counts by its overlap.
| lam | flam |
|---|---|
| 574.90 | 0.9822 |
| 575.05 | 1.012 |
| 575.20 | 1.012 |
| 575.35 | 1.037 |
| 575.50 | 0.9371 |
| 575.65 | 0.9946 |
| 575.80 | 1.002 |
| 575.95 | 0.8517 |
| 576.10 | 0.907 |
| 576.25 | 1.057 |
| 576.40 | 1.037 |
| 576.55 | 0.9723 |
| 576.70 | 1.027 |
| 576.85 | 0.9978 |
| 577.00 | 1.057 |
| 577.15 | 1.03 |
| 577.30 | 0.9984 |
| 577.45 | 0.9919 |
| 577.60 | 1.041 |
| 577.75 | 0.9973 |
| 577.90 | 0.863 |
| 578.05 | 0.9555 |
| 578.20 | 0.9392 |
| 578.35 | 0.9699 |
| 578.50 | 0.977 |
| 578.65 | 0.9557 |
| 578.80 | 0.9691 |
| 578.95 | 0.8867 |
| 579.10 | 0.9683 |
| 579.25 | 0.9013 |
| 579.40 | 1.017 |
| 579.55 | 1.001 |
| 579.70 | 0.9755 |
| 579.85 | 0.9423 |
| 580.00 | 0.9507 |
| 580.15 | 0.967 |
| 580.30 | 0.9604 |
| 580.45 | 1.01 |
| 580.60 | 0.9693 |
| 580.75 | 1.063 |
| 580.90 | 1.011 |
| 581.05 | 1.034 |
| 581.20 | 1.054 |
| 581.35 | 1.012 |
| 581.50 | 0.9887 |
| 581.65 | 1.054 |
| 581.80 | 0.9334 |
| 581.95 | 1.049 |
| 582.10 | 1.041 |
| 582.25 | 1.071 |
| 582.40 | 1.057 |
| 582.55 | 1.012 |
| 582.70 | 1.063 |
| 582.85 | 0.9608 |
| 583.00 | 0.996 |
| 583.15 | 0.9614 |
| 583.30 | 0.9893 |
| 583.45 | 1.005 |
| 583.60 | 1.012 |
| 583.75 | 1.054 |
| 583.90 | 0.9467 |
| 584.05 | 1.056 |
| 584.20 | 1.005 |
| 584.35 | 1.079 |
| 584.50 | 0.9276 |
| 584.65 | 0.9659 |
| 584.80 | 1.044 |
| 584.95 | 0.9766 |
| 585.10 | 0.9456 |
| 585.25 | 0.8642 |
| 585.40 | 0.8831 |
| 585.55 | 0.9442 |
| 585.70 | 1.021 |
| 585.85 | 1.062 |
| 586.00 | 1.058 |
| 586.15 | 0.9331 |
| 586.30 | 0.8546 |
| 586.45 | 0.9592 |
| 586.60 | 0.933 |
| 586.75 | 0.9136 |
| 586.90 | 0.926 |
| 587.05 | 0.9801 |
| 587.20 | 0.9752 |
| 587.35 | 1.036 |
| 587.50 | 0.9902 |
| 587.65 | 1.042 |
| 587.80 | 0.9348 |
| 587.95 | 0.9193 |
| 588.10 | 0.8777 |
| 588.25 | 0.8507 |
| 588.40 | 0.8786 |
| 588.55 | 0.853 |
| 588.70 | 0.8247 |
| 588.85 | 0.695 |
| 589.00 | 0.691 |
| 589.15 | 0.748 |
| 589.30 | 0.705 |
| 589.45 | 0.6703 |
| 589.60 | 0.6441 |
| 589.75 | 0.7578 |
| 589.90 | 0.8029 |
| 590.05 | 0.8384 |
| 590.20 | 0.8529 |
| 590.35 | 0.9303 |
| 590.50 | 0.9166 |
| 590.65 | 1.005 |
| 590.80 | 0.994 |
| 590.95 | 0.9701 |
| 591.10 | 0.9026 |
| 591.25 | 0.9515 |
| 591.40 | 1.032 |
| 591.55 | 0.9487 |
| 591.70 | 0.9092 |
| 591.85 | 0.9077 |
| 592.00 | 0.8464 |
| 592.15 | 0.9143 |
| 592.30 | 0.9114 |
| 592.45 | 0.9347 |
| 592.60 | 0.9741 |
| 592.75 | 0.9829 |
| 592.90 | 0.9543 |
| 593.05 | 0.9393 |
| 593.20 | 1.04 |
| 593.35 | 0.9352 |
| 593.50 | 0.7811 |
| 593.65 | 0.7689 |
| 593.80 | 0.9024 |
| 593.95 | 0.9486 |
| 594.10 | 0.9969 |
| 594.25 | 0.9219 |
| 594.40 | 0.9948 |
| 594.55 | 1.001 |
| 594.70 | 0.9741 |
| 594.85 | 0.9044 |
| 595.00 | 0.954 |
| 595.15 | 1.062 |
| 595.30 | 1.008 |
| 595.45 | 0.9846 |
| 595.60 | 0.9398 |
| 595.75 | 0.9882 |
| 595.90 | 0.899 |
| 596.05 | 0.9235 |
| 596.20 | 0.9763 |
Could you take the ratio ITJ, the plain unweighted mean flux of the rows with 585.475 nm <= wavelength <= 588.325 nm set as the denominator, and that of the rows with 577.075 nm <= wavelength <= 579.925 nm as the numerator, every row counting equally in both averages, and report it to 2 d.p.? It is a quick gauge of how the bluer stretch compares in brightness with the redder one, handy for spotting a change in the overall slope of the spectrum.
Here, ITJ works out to 1.01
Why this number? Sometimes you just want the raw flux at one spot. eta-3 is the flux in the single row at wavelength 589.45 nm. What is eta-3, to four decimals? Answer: 0.6703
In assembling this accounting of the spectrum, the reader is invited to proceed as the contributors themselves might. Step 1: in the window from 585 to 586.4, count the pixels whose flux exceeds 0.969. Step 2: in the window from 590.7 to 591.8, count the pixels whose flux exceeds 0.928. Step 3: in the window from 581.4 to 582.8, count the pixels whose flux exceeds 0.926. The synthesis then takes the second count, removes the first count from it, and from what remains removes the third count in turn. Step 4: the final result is -7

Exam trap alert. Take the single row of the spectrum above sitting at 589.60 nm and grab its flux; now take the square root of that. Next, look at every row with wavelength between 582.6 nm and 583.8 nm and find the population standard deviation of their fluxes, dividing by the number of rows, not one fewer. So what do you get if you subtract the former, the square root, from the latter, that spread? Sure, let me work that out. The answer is -0.767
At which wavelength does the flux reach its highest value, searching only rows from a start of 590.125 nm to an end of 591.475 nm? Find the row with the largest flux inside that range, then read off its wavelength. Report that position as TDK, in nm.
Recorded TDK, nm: 591.40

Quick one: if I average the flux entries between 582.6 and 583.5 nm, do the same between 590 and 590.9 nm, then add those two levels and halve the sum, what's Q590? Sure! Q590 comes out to 0.96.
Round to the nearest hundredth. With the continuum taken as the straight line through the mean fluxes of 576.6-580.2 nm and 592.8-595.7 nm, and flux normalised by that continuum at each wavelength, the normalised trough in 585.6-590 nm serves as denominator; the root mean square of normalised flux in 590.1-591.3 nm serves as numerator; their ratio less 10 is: -8.54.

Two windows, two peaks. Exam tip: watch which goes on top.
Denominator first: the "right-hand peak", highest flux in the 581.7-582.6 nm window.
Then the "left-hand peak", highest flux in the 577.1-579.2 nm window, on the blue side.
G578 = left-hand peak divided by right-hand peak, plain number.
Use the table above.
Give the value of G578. 0.972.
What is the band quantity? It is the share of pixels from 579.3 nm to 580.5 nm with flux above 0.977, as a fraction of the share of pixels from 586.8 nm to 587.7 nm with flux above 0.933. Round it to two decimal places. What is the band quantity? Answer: 0.45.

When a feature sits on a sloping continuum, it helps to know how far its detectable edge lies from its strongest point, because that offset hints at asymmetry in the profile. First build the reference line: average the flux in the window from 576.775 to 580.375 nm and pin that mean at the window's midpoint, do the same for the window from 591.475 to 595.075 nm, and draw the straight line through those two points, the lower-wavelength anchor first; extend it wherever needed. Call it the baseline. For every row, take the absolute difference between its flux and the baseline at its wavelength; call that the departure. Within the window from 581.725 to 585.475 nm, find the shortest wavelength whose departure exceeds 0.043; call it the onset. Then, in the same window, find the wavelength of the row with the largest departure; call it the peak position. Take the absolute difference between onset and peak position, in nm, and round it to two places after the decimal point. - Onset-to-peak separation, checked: 2.40 nm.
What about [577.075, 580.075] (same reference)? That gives 0.75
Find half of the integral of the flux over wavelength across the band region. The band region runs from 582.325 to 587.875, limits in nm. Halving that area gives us 2.7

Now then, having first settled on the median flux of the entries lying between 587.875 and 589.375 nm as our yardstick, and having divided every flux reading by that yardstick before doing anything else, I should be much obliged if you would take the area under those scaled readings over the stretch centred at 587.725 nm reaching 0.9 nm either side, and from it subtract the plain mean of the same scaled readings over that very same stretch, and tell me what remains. 0.90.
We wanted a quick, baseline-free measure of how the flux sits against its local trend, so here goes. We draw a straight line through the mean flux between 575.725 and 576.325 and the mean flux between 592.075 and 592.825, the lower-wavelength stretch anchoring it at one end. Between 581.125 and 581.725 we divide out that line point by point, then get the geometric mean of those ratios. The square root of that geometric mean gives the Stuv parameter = 1.04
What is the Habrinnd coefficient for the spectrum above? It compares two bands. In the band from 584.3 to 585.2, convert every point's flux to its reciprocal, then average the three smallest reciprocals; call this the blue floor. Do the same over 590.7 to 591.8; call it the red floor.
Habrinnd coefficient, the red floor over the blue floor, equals 1.03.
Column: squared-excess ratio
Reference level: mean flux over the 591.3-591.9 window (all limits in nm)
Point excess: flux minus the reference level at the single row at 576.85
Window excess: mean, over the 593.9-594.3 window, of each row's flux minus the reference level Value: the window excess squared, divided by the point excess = 0.001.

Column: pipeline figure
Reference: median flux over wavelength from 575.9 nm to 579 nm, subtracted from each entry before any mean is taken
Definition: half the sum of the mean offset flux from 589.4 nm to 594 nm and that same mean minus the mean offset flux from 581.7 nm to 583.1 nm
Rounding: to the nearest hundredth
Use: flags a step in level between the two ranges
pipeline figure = -0.10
